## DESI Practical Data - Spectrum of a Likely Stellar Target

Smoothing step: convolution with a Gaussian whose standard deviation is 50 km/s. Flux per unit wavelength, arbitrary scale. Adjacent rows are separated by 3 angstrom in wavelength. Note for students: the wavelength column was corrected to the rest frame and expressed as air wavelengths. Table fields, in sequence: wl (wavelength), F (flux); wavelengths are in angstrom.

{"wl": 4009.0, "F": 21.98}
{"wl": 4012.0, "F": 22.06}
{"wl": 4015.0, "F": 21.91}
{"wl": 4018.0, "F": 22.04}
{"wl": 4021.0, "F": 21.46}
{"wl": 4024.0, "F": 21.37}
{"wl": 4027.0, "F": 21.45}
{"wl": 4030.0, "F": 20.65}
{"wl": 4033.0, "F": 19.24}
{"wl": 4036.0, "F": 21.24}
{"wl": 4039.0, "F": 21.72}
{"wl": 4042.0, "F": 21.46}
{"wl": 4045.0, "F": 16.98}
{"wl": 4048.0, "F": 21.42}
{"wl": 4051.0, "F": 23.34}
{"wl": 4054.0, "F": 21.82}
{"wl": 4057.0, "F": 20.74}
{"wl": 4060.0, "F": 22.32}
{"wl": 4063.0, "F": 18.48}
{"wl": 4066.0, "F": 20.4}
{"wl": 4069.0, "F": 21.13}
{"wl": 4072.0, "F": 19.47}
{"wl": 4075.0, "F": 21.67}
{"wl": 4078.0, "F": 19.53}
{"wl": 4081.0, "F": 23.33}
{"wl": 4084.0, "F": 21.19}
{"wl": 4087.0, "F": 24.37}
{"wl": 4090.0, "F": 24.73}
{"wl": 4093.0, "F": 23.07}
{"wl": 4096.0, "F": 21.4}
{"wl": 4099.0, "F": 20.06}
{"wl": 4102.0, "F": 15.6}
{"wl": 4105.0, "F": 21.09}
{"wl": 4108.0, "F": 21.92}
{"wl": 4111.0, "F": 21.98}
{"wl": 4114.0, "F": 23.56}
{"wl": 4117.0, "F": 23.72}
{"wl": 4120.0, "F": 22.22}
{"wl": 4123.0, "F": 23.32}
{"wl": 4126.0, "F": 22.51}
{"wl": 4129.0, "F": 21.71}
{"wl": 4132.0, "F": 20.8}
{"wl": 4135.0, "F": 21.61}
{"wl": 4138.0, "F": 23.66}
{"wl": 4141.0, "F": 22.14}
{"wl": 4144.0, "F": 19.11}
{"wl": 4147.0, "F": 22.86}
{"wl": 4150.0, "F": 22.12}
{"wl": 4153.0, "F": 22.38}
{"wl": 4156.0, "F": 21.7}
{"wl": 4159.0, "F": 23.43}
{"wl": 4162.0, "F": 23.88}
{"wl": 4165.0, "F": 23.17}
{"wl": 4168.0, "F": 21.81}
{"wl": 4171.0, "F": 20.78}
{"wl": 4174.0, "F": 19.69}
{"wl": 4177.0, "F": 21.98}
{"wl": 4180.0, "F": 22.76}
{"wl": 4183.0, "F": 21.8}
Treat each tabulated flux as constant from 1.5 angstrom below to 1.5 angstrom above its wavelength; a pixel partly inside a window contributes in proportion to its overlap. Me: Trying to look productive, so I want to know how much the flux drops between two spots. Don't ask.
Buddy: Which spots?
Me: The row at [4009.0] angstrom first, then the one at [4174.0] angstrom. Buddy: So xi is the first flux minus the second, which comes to 2.3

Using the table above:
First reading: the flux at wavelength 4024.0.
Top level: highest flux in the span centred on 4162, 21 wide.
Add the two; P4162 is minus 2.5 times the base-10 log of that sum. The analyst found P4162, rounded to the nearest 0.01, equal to -4.14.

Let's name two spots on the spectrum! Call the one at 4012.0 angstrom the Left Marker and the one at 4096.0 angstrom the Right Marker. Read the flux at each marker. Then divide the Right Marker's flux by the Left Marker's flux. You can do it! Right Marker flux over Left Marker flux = 0.97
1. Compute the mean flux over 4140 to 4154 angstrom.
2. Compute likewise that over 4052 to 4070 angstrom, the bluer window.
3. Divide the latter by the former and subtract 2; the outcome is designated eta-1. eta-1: -1.04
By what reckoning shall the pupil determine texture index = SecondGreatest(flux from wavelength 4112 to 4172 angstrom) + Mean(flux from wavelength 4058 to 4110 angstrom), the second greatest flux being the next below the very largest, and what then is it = 44.9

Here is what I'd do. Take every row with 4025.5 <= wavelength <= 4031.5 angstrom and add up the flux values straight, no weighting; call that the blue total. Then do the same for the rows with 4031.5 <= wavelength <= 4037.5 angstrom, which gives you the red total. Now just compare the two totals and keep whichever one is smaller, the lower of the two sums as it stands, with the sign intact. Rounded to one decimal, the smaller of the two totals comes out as 40.5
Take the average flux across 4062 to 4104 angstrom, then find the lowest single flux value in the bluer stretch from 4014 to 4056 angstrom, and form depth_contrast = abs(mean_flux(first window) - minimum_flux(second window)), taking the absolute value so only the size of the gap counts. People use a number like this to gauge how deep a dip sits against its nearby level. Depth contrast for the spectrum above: 4.1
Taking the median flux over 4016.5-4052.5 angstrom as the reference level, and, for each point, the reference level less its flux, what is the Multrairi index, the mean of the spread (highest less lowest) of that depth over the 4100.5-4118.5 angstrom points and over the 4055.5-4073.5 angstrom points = 6.0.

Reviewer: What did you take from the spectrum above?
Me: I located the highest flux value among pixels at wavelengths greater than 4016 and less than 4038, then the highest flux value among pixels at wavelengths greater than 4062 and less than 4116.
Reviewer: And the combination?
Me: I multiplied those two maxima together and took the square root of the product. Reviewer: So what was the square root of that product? 23.3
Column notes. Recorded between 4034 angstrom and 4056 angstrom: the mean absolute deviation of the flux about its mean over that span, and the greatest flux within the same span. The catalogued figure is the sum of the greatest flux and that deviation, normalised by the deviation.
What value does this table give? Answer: 21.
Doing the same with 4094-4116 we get 15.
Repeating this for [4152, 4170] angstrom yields 32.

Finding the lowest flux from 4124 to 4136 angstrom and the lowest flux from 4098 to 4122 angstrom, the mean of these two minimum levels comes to 18.2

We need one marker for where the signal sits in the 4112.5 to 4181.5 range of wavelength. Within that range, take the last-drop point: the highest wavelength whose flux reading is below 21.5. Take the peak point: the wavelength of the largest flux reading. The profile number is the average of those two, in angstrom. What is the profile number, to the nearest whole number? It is 4168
